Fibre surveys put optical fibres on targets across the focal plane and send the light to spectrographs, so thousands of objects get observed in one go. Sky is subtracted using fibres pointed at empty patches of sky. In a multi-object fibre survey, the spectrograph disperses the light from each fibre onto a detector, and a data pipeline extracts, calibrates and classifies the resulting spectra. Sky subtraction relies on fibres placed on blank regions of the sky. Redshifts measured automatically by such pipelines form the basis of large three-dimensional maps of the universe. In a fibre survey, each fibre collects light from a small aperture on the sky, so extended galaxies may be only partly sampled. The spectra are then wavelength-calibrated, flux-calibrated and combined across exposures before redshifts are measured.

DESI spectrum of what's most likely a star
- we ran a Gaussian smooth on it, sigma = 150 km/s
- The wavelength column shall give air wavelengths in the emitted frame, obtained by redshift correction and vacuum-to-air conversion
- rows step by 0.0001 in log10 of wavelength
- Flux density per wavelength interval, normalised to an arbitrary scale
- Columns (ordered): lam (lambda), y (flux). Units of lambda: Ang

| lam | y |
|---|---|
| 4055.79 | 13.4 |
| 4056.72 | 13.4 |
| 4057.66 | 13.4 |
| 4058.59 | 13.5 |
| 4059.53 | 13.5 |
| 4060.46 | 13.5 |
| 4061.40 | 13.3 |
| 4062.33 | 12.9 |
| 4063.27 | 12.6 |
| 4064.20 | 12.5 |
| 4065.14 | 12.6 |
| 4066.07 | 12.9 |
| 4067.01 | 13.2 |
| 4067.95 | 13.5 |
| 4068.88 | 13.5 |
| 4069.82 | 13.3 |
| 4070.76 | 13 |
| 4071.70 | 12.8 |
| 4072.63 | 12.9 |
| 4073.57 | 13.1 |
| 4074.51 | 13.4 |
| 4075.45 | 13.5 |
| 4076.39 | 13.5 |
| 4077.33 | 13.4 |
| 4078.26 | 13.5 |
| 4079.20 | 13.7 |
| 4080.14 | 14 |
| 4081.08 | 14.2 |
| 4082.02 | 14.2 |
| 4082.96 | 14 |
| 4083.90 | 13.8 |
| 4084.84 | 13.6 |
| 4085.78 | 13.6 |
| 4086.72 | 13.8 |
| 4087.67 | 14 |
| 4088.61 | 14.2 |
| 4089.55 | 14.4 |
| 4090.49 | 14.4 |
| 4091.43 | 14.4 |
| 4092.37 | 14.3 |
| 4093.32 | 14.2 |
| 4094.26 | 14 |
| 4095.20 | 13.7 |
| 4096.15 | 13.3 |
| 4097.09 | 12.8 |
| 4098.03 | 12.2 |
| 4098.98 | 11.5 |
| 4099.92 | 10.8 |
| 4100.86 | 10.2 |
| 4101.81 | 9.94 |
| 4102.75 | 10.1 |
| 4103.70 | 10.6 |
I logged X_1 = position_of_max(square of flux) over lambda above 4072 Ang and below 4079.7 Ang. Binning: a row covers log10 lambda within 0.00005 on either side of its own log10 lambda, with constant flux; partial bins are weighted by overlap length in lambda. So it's 4079.20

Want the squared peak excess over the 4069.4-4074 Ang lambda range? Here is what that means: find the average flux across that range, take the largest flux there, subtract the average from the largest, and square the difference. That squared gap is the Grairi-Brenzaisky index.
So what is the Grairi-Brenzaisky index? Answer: 0.08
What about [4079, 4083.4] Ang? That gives 0.03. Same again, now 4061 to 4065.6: 0.27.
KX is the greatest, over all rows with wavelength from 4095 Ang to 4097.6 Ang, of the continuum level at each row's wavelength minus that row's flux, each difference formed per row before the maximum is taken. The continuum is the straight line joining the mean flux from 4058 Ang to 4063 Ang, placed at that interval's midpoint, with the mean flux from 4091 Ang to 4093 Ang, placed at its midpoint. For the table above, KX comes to 1.7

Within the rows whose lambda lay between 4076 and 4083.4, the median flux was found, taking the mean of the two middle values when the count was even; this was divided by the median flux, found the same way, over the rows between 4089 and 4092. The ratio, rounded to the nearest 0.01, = 0.96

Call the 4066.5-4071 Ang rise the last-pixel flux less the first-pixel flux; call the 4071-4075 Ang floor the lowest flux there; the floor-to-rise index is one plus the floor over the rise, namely -63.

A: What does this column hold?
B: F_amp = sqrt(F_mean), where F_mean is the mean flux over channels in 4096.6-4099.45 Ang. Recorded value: 3.49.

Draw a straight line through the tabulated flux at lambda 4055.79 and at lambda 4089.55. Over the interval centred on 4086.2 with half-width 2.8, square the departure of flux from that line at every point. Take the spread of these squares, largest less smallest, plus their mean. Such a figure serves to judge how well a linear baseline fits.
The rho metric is 0.70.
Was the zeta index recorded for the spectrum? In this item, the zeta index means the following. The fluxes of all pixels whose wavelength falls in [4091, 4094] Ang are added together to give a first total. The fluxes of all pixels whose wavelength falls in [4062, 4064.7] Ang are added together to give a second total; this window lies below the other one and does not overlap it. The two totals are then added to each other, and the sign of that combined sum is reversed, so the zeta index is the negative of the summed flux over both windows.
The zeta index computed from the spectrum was -81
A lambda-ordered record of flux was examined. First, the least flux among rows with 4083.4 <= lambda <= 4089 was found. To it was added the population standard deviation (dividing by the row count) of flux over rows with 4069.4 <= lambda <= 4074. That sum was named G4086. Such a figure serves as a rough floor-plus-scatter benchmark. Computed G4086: 13.8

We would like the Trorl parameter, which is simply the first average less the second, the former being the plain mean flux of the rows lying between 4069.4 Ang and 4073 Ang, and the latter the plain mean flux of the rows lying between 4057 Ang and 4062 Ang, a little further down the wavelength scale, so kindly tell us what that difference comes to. -0.4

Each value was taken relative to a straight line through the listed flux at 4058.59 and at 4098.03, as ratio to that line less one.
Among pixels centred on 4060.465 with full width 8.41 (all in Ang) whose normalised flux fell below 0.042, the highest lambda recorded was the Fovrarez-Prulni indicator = 4064.20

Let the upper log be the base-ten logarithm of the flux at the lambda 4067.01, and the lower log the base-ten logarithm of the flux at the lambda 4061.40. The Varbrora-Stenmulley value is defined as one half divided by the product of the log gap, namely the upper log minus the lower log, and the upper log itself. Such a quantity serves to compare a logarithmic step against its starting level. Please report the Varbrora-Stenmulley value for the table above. -136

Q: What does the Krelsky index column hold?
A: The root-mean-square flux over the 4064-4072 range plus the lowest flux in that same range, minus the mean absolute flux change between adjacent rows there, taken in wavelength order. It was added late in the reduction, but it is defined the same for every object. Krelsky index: 25.3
